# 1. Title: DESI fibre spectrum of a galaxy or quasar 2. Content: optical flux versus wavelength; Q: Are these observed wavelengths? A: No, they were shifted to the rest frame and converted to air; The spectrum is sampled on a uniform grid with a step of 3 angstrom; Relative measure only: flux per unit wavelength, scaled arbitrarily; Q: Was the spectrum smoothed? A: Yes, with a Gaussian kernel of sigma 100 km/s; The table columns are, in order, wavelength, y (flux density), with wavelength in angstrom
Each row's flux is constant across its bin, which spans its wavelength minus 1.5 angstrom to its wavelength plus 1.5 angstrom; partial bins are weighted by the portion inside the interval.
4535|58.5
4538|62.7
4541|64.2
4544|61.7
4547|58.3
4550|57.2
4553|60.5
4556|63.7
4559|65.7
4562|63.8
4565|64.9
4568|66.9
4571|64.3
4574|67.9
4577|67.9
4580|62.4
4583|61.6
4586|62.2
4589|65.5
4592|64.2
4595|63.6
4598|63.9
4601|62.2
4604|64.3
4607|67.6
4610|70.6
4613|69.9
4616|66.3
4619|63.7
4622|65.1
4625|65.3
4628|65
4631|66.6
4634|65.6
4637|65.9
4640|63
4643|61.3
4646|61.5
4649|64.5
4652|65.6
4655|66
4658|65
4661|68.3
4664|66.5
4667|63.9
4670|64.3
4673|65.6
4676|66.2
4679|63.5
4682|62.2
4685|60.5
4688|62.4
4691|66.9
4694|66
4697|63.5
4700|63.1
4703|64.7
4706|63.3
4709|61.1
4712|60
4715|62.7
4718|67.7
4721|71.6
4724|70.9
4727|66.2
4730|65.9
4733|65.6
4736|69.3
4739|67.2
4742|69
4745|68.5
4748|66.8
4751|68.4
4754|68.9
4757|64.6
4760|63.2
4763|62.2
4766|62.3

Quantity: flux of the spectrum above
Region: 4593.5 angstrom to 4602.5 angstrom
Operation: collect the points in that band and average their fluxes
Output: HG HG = 63.2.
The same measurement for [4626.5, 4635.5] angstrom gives 65.7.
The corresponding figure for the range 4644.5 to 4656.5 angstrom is 64.4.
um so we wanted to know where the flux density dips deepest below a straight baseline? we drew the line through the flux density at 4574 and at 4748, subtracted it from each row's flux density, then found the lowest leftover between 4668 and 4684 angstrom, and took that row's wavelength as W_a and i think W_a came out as 4682 angstrom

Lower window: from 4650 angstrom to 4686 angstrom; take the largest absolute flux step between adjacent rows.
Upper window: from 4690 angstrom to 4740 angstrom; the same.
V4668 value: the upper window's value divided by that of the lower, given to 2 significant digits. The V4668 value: 1.5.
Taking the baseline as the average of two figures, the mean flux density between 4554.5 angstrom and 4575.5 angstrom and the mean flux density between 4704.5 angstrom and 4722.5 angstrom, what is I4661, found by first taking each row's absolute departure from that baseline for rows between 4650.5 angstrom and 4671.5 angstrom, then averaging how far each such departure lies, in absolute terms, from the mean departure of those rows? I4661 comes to 0.75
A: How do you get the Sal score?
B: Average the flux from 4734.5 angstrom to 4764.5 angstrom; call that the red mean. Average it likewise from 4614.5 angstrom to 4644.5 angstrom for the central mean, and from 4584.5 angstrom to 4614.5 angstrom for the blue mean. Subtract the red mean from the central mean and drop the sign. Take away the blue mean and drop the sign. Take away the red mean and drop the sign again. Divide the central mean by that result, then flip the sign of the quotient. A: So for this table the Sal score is -19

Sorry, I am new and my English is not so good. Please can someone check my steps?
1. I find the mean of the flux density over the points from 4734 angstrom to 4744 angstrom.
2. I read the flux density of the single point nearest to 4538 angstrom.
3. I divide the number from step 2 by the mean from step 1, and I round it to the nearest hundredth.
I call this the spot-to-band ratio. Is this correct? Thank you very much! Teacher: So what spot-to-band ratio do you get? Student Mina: 0.92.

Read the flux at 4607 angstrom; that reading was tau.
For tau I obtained 67.6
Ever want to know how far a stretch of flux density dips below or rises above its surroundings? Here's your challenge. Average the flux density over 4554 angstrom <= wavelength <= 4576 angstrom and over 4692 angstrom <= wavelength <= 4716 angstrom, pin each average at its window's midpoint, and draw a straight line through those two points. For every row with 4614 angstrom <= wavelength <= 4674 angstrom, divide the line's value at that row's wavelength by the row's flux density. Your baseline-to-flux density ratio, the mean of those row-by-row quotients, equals 0.986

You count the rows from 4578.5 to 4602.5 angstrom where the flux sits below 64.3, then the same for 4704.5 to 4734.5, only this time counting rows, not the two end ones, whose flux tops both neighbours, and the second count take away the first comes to -6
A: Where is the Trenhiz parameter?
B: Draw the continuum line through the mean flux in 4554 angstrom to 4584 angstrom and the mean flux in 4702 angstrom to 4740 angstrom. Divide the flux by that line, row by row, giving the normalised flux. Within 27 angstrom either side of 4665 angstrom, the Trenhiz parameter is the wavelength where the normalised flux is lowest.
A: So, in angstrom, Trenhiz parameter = 4685 angstrom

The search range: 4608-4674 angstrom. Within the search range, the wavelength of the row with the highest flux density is 4610 angstrom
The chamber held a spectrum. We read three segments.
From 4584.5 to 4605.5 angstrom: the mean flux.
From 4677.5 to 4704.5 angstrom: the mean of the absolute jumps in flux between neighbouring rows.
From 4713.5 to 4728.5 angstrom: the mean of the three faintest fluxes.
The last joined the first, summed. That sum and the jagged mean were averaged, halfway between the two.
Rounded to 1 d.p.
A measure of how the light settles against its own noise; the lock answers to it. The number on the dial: 65.5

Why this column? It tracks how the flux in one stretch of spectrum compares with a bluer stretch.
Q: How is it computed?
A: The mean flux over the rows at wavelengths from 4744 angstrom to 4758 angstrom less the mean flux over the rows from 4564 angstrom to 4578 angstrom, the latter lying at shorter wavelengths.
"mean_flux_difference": 1.1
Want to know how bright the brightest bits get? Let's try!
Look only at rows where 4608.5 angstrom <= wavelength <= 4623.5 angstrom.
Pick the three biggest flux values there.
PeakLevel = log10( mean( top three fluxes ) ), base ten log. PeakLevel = 1.838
